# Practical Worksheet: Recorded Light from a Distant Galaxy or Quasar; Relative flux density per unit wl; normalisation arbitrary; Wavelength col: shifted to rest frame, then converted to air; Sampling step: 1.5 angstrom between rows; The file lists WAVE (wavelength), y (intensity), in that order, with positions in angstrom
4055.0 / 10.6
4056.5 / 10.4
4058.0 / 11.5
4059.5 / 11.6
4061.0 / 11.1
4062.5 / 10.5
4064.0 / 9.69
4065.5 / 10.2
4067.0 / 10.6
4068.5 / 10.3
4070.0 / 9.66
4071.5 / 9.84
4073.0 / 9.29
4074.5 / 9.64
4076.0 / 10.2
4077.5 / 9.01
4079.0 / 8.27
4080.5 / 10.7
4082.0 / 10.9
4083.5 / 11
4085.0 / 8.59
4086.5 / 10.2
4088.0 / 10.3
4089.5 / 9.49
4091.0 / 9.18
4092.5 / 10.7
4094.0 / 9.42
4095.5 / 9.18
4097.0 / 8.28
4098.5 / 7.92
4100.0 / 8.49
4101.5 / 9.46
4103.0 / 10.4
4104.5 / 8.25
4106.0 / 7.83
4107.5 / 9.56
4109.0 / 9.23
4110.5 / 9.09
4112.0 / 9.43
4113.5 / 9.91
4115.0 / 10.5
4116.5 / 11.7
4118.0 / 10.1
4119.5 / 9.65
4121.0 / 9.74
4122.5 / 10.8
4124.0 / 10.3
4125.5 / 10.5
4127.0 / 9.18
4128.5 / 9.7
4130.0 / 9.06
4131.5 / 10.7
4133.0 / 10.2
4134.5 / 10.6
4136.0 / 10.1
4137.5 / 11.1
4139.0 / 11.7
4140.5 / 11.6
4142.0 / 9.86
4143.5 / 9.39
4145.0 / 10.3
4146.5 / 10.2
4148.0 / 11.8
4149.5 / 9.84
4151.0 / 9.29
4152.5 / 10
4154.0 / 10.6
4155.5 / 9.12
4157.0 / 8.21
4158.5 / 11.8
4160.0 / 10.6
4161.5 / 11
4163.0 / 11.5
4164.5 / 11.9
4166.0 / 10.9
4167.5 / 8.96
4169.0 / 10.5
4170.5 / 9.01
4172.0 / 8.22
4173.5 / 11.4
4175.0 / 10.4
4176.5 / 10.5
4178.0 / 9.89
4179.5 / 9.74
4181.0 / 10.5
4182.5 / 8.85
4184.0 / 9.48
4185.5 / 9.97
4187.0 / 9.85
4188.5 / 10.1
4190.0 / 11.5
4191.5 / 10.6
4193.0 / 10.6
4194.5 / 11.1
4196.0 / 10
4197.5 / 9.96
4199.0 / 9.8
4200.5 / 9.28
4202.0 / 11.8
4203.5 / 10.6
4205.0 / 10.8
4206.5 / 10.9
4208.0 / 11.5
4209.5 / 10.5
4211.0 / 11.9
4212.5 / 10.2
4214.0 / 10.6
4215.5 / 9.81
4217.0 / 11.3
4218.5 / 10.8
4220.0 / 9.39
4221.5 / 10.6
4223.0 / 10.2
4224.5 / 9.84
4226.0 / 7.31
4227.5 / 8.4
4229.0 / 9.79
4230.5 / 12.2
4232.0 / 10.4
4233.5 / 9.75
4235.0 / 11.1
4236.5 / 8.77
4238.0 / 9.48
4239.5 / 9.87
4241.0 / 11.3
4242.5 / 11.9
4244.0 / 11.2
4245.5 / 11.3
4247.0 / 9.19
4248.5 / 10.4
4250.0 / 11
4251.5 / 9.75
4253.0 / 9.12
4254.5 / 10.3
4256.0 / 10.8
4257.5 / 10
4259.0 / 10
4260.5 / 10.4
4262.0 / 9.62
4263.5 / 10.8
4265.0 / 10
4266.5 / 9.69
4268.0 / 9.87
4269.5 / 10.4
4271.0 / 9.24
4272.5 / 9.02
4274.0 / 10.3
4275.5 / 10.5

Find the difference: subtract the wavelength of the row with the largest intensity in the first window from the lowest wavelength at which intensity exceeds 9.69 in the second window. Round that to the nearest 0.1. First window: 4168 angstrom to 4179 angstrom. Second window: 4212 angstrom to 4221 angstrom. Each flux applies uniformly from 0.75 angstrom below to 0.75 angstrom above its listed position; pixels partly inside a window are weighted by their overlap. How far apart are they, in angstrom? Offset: 39.0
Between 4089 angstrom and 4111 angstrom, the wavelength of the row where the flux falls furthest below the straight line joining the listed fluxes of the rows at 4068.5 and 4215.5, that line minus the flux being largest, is 4106.0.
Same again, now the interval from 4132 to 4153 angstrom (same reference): 4151.0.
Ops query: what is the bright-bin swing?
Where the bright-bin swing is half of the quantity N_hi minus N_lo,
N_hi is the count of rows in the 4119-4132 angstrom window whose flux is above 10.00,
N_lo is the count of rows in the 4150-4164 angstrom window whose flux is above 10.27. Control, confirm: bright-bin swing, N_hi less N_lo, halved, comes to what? -0.5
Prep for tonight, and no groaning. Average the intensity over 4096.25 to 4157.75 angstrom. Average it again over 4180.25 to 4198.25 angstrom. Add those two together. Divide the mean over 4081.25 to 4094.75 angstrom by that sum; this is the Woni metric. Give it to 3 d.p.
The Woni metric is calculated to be 0.497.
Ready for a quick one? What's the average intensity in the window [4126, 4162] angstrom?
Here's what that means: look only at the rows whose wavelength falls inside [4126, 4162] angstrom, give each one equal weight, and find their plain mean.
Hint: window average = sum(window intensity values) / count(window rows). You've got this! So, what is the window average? 10.2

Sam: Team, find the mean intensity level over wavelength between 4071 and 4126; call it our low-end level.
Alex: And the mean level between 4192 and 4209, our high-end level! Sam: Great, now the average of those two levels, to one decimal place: 10.1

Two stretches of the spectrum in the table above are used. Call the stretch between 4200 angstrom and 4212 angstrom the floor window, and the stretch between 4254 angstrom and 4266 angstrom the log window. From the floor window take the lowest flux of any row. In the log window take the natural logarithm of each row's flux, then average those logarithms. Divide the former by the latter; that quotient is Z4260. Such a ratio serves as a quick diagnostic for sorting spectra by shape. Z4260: 3.99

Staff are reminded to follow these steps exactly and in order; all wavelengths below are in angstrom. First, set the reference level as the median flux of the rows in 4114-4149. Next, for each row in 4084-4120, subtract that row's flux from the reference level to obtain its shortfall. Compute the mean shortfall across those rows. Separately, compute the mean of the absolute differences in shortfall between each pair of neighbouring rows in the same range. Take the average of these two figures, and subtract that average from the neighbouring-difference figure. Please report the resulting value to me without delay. -0.01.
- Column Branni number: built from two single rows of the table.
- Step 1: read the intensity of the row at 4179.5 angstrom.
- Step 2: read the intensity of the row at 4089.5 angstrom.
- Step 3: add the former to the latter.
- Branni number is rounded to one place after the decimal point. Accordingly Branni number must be 19.2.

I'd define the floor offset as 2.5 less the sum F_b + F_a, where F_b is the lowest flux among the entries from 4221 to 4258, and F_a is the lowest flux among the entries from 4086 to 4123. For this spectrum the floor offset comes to -12.6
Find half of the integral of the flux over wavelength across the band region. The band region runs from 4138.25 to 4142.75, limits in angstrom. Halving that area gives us 24.9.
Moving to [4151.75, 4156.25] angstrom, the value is 22.3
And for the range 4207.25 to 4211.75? 25.4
